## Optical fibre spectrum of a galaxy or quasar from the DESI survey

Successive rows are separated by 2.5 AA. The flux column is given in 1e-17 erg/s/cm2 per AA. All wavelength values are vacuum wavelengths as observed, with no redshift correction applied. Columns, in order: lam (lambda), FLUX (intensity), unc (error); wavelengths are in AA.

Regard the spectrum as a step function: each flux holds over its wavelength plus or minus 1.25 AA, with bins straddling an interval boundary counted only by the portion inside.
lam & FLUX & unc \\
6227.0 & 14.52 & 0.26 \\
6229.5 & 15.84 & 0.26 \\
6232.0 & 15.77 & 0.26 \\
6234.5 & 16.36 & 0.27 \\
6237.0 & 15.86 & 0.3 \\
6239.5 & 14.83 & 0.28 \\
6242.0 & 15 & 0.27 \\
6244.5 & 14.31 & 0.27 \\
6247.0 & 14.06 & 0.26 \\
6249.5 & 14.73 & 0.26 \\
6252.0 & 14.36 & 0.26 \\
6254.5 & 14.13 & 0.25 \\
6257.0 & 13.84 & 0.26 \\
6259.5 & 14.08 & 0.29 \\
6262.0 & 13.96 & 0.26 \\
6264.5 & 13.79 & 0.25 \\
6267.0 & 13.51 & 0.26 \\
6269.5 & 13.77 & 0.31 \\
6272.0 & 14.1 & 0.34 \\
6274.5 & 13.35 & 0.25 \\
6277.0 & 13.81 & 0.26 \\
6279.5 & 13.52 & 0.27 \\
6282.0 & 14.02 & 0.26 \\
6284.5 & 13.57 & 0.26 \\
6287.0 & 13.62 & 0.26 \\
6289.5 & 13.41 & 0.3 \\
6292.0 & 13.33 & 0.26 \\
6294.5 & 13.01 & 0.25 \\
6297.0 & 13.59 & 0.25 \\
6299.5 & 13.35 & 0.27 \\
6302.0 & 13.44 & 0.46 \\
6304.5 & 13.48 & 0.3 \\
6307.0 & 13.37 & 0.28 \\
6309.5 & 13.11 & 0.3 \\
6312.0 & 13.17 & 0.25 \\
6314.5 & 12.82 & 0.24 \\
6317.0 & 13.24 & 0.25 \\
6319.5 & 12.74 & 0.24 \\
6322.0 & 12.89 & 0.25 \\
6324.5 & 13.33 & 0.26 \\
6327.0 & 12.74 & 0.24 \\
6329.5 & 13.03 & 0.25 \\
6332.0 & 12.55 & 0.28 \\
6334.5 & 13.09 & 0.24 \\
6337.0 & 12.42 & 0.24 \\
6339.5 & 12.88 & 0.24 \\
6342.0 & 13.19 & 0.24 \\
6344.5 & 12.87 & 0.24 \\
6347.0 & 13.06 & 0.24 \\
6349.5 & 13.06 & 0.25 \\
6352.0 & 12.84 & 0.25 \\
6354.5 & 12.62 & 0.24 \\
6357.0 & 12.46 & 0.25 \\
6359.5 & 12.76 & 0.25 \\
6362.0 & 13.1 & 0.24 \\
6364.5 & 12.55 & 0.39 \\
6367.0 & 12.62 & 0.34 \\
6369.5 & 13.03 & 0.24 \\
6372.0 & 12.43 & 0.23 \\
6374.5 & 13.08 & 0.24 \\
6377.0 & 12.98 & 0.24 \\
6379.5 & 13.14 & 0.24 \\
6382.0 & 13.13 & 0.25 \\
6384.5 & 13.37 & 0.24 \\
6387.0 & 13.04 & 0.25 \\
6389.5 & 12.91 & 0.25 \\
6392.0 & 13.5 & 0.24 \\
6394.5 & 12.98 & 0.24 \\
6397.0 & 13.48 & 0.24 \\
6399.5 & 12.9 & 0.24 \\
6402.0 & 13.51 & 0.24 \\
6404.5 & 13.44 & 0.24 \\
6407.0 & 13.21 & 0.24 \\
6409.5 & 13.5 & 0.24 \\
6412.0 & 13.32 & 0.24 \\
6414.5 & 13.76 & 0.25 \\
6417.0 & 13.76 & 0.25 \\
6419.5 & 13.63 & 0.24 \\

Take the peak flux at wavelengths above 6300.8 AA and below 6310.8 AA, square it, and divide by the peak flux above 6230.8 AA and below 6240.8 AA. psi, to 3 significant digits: 11.1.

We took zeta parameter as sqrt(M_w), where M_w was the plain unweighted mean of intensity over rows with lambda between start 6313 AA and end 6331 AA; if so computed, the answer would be 3.60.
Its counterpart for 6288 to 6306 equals 3.66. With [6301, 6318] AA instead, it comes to 3.64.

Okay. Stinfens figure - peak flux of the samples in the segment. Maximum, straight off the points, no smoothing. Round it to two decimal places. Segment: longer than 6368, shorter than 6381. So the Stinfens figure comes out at 13.14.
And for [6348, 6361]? 13.06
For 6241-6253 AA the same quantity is 15.00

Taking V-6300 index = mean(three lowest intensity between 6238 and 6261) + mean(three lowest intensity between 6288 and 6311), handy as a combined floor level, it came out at 27.1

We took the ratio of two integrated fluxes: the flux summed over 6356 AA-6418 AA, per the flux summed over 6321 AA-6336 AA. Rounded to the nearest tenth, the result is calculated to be 4.2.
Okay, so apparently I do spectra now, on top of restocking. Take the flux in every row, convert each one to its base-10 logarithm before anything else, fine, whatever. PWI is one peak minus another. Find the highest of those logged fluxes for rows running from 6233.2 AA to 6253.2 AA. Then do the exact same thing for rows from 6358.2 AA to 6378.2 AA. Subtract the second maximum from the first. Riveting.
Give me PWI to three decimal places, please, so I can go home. 0.097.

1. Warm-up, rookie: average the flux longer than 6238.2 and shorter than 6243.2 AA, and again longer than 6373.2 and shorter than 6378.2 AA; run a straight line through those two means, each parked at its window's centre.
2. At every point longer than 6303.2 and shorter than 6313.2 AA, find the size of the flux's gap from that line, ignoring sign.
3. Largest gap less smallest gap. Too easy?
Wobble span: 0.30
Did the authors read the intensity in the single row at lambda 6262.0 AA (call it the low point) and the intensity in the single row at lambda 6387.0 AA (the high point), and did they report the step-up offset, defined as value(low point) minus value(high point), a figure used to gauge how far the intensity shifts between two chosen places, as 0.9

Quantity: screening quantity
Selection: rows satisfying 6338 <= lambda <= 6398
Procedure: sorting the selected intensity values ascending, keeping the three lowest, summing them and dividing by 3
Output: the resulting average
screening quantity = 12.5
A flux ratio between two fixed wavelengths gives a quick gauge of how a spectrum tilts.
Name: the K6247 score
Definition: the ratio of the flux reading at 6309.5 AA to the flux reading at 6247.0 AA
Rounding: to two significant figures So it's 0.93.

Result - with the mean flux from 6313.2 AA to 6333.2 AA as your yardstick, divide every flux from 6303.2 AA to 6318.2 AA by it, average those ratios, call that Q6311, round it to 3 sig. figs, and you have 1.02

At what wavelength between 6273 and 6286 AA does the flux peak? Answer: 6282.0 AA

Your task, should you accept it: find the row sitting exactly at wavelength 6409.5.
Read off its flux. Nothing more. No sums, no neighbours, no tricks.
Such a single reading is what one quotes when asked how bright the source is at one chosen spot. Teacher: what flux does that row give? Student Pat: 13.5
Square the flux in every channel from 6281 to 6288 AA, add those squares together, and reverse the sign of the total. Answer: -566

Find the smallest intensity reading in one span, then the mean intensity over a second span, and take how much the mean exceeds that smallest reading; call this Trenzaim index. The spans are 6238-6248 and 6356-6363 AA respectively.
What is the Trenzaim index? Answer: -1.3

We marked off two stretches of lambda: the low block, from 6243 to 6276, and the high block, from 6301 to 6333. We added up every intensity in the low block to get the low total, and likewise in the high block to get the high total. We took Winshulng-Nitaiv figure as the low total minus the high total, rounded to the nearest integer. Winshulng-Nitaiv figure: 12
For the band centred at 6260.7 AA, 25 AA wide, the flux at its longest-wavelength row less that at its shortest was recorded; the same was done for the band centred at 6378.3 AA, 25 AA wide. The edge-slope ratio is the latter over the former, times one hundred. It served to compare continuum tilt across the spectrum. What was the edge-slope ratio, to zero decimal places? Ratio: -46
